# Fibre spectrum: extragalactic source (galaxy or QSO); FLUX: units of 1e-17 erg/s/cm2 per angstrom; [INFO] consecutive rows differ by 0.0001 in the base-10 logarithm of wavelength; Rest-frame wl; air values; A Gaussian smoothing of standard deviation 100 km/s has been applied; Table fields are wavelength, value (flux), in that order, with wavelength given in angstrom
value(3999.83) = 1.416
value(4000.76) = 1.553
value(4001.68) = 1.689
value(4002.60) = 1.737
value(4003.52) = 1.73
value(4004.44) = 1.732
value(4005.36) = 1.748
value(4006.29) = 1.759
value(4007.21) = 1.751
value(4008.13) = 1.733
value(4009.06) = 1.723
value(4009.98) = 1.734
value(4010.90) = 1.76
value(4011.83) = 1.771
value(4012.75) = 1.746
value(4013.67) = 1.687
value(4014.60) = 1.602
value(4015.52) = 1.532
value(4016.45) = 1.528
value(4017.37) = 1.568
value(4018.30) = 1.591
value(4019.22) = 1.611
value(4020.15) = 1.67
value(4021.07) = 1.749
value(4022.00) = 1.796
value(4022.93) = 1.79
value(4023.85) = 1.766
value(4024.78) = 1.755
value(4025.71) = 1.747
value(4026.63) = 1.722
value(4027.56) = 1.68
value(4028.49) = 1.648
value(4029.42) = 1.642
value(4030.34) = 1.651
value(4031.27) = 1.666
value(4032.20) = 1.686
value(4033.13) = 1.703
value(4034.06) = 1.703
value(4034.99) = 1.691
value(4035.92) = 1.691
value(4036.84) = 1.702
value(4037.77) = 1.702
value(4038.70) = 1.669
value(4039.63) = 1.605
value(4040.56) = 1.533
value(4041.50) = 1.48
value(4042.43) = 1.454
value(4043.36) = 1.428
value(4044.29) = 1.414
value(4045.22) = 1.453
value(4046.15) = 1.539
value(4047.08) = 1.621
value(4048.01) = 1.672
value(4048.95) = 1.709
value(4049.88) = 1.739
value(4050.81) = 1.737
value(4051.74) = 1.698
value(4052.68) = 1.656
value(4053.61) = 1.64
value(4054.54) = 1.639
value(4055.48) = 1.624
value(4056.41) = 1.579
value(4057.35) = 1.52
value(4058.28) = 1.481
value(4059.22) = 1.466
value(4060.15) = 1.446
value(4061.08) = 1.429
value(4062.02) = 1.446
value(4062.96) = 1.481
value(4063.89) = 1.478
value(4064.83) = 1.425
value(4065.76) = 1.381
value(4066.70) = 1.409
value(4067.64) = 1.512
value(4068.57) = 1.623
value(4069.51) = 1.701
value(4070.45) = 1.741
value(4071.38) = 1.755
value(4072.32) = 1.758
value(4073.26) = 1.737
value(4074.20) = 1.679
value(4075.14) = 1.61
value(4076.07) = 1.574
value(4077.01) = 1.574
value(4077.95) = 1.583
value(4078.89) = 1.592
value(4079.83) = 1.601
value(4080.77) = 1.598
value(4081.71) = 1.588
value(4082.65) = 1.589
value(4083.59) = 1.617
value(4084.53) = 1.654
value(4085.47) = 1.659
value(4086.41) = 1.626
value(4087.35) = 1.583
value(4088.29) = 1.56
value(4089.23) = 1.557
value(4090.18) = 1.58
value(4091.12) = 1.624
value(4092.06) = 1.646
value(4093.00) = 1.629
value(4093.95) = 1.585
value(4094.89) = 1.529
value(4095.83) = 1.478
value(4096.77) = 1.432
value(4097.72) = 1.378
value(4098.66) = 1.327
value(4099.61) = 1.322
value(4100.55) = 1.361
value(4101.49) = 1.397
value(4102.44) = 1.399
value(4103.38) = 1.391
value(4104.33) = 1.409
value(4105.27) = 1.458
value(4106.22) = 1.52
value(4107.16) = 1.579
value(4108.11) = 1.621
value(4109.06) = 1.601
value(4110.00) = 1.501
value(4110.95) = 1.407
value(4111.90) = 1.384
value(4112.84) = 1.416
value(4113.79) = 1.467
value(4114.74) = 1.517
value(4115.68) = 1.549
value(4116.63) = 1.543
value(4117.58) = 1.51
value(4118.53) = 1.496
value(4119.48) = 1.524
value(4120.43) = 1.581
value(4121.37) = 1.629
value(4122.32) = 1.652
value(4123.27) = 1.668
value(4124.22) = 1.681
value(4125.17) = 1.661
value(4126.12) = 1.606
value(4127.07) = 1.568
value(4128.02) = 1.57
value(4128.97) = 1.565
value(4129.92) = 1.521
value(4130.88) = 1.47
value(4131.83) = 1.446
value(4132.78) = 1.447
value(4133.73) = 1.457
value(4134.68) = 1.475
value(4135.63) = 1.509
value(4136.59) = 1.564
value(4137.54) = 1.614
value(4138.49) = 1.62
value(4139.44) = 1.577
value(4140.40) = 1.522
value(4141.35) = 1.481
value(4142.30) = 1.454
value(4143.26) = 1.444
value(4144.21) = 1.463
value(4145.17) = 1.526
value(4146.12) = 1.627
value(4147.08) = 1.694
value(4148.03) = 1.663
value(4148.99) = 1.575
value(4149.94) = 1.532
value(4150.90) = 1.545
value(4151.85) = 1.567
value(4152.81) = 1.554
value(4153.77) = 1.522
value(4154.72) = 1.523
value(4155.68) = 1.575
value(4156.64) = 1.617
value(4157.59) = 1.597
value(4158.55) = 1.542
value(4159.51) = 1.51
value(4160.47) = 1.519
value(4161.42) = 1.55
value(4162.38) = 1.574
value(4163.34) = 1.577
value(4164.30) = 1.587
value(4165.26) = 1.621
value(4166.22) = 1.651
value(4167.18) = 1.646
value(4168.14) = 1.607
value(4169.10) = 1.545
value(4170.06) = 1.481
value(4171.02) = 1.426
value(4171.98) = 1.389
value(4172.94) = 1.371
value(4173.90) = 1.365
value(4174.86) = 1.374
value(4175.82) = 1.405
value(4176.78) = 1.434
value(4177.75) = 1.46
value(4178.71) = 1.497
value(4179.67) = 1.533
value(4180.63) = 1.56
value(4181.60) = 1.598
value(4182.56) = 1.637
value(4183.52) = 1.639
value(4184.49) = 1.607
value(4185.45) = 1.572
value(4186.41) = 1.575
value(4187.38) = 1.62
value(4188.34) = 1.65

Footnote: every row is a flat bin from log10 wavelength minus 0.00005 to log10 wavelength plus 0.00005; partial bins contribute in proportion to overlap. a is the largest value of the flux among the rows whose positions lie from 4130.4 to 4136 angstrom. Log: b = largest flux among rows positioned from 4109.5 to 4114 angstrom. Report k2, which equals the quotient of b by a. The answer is 0.99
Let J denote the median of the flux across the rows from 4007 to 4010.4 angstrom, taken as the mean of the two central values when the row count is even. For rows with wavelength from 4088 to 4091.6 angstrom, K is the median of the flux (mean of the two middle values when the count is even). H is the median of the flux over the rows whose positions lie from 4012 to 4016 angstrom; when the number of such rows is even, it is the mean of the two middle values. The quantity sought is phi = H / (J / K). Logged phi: 1.49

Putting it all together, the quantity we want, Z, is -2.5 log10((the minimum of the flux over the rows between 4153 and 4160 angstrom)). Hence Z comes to -0.447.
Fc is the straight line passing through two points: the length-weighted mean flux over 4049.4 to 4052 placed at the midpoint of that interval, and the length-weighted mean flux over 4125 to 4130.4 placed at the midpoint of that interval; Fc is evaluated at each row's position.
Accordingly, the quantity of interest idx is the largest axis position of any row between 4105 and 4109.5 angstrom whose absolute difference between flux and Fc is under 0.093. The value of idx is 4109.06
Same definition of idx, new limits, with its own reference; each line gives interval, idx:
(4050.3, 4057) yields 4054.54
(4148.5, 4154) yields 4153.77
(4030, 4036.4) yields 4035.92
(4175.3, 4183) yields 4180.63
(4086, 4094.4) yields 4093.95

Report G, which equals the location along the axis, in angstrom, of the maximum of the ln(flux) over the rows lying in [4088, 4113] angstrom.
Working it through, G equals 4092.06 angstrom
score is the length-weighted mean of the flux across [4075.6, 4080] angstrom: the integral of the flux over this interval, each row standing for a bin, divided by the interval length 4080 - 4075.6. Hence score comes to 1.6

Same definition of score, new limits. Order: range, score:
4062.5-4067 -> 1.4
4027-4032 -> 1.7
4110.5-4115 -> 1.4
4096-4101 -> 1.4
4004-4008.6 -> 1.7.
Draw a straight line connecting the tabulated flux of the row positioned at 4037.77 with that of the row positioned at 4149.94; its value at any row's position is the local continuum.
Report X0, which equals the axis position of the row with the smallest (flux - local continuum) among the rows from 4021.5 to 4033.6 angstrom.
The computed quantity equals 4029.42 angstrom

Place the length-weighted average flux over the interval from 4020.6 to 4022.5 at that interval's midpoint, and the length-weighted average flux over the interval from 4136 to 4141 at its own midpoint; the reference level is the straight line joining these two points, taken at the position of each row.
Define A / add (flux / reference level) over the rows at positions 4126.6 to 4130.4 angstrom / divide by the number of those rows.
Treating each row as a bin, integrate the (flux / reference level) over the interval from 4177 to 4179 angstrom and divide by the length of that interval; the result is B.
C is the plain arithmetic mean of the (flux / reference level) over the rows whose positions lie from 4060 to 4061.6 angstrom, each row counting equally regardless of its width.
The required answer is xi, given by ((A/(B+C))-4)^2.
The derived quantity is 12.0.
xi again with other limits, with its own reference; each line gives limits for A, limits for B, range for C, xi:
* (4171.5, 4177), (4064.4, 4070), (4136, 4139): 12.4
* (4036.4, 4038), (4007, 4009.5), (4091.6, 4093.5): 12.3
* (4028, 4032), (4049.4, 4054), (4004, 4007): 12.4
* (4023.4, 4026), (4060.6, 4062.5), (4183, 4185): 12.1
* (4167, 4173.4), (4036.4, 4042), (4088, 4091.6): 12.1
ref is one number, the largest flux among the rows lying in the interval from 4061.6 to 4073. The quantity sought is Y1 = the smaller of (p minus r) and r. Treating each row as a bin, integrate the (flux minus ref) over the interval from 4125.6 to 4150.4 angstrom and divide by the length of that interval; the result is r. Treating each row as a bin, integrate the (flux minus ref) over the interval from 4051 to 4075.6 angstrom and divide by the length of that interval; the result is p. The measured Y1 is -0.220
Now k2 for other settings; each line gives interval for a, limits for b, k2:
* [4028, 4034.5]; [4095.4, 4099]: 0.87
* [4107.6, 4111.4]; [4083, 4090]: 1.02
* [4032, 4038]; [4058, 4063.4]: 0.87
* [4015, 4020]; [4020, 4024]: 1.11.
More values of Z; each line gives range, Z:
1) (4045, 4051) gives -0.406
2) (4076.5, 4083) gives -0.493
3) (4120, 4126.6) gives -0.497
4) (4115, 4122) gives -0.437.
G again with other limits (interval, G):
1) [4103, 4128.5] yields 4124.22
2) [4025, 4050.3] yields 4025.71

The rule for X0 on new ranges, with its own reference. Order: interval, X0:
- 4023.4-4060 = 4044.29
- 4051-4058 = 4057.35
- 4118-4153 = 4131.83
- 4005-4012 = 4009.06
